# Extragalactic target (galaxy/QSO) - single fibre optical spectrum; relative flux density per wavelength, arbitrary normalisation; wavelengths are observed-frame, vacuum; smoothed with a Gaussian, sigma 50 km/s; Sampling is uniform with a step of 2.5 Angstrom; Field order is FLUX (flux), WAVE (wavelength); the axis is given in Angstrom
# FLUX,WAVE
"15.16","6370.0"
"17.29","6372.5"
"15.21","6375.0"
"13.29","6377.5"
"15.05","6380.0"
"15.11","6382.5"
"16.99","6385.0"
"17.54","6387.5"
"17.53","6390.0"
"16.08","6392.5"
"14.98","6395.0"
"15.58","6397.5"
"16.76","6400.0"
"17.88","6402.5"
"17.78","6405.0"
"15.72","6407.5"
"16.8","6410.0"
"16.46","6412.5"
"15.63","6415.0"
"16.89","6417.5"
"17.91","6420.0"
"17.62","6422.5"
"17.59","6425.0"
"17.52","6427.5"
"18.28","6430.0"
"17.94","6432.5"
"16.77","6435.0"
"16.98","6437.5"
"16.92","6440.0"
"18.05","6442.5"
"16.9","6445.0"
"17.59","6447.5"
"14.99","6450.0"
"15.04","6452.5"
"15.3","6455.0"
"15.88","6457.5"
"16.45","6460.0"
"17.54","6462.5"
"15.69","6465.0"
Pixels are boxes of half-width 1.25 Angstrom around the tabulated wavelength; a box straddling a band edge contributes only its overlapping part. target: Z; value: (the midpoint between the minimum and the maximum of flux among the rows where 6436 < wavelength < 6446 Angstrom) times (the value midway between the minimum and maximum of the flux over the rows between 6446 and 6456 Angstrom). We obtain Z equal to 285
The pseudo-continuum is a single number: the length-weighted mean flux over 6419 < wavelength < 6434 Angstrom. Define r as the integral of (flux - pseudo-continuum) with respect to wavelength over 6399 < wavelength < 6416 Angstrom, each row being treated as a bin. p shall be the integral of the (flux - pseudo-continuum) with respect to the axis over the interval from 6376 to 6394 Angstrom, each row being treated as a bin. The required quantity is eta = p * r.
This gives 606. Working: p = -34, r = -18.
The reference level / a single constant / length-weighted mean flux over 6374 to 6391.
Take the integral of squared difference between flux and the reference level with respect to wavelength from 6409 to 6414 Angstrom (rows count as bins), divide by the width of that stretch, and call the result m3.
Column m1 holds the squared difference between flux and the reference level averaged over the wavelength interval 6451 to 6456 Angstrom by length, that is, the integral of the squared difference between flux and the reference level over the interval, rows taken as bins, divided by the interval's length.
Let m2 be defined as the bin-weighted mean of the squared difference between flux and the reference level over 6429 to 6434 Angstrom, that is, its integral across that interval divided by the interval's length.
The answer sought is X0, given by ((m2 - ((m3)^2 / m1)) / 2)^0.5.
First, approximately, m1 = 0.44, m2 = 5.1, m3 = 0.7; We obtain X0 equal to 1.428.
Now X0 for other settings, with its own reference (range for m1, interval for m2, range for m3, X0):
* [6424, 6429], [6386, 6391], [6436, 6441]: 1.095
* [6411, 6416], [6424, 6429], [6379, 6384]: 1.023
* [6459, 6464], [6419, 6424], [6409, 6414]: 1.333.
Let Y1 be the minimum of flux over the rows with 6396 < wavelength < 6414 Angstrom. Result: 15.58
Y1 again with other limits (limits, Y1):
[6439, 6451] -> 14.99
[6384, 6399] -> 14.98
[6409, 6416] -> 15.63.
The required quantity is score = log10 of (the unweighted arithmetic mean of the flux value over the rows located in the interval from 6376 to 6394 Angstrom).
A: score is 1.20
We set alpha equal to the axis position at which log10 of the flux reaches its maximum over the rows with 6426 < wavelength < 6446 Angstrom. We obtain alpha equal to 6430.0 Angstrom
